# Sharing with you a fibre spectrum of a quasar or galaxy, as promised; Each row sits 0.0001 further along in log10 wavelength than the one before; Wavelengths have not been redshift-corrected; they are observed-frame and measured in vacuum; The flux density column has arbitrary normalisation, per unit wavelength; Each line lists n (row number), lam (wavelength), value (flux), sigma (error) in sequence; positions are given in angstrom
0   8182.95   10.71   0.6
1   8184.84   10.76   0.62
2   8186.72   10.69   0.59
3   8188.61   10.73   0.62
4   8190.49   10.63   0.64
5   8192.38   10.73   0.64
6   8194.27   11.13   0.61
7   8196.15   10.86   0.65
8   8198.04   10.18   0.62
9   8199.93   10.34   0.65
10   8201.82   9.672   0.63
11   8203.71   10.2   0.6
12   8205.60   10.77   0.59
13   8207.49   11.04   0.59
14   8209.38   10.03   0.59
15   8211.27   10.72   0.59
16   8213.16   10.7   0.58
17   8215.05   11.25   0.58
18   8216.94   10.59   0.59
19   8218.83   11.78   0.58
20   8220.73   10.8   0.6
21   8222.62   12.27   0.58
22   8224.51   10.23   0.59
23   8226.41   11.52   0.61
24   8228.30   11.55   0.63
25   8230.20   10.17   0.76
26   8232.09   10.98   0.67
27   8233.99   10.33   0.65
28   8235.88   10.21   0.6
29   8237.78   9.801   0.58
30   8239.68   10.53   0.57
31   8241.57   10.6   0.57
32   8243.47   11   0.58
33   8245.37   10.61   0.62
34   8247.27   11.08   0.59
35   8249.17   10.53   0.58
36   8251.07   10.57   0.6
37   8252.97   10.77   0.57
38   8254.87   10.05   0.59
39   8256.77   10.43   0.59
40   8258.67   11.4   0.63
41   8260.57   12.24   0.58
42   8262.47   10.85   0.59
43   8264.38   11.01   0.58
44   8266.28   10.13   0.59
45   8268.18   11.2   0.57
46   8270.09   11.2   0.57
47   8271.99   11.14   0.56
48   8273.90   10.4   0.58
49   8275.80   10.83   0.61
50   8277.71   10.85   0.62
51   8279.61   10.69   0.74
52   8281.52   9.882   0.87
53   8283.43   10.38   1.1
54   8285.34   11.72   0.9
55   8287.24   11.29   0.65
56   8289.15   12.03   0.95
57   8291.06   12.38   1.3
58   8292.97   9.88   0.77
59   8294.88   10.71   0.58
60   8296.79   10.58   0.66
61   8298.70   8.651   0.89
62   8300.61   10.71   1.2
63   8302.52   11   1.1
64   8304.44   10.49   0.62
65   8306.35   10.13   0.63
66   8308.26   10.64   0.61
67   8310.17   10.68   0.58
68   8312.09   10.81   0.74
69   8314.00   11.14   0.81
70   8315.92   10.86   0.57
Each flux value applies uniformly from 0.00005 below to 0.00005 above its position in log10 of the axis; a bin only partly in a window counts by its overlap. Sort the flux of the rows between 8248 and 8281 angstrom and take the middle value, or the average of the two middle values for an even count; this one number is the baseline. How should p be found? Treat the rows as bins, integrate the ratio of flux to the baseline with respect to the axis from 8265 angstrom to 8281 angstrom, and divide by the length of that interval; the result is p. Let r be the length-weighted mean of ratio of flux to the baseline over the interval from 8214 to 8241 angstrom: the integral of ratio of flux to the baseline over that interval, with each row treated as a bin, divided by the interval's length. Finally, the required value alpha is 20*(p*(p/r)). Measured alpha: 19.8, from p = 0.996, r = 1.00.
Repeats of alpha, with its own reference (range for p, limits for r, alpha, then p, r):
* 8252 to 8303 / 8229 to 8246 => 20.7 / 1.000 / 0.97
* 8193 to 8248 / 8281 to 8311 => 19.8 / 0.990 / 0.99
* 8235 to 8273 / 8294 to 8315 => 20.4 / 0.994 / 0.97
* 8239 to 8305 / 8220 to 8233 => 19.4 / 0.997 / 1.02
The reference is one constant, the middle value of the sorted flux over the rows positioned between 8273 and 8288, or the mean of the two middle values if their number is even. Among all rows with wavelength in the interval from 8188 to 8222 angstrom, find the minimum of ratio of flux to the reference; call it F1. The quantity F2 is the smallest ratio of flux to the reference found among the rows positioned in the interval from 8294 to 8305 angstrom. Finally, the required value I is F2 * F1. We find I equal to 0.72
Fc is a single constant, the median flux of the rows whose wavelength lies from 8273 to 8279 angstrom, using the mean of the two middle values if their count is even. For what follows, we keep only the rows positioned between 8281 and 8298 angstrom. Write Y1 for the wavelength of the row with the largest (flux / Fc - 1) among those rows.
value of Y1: 8291.06 angstrom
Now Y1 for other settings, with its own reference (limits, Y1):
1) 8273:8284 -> 8277.71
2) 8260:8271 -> 8260.57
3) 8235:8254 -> 8247.27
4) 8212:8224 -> 8222.62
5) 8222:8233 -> 8222.62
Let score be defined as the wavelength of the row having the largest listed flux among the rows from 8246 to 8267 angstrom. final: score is 8260.57 angstrom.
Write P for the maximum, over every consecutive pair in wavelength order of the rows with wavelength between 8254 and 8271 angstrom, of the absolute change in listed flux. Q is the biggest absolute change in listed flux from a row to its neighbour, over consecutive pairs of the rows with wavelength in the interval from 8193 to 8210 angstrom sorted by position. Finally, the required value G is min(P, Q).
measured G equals 1.01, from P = 1.4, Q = 1.01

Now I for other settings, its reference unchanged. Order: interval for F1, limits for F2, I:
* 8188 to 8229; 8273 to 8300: 0.72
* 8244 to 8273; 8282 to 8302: 0.75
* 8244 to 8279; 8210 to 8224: 0.92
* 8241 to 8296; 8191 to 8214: 0.83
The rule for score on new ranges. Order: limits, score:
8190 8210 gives 8194.27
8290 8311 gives 8291.06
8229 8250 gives 8247.27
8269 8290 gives 8289.15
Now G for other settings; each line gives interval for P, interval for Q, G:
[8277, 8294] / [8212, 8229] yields 2.04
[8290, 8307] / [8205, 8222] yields 1.19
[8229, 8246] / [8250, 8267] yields 0.81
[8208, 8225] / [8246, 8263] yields 1.39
